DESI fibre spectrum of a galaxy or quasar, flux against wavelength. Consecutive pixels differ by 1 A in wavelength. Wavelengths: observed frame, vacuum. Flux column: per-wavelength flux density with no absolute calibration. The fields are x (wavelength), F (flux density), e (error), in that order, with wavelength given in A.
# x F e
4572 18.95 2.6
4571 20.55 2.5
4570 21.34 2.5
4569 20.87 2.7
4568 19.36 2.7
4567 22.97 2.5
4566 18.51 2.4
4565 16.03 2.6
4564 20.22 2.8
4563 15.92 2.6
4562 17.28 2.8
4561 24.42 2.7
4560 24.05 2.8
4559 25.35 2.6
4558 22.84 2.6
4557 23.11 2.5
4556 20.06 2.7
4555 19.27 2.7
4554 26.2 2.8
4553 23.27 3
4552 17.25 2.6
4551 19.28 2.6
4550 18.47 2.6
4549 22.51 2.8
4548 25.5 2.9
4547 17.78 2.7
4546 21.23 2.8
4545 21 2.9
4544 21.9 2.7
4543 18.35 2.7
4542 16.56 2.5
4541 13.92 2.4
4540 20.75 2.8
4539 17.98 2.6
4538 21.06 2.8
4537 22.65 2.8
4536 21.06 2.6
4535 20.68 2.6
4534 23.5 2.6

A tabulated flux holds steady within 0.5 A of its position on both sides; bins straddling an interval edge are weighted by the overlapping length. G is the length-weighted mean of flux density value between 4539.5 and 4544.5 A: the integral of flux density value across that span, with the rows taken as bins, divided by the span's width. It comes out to 18.3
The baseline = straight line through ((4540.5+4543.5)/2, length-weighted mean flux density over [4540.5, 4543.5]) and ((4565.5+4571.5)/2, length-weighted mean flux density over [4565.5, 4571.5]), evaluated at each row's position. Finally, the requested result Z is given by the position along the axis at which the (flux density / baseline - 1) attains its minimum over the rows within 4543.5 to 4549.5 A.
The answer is 4547 A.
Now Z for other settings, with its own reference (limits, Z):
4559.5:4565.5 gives 4565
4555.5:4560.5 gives 4556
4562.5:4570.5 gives 4565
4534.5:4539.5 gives 4539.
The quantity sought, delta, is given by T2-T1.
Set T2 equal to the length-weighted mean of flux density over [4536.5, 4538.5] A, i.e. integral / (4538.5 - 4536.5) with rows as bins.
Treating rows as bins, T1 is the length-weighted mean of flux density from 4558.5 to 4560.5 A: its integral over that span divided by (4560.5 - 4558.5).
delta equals -2.8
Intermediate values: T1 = 24.7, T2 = 21.9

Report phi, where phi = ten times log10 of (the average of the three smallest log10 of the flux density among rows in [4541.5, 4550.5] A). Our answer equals 0.95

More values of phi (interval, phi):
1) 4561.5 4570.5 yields 0.85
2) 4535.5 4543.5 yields 0.81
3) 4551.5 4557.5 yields 1.05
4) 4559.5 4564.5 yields 0.96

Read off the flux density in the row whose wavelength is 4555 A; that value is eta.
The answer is 19.27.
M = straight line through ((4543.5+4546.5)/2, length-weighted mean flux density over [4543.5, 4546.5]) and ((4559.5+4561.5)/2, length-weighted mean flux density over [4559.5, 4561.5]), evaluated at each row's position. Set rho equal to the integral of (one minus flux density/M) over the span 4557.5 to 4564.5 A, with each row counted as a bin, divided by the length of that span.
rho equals 0.12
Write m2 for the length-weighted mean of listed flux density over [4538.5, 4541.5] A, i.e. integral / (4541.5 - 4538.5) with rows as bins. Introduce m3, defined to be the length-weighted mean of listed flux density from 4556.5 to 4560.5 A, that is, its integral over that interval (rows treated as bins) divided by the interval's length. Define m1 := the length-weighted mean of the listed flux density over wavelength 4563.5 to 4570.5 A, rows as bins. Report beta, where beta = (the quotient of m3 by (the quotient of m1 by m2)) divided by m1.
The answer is 1.1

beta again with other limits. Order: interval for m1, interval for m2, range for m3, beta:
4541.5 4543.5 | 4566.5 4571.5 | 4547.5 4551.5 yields 1.5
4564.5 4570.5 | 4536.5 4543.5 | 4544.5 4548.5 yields 1.0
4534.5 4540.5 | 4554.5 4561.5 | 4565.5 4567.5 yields 1.1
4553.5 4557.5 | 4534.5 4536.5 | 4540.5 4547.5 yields 0.8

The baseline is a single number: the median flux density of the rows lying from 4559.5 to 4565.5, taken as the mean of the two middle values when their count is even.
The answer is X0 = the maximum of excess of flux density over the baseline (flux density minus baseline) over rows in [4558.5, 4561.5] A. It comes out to 6.6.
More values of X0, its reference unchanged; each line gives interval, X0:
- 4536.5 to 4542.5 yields 3.9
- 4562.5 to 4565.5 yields 1.5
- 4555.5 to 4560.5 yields 6.6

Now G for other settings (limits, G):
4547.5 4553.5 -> 21.0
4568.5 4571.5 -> 20.9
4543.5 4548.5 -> 21.5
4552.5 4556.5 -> 22.2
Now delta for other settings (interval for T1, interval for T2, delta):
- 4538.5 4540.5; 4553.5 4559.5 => 3.4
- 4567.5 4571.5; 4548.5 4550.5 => 0.0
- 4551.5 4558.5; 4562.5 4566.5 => -4.0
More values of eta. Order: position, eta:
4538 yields 21.06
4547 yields 17.78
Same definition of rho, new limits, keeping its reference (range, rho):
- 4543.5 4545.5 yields -0.01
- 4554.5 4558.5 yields 0.09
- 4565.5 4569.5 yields 0.20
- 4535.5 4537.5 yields -0.10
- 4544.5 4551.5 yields 0.05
